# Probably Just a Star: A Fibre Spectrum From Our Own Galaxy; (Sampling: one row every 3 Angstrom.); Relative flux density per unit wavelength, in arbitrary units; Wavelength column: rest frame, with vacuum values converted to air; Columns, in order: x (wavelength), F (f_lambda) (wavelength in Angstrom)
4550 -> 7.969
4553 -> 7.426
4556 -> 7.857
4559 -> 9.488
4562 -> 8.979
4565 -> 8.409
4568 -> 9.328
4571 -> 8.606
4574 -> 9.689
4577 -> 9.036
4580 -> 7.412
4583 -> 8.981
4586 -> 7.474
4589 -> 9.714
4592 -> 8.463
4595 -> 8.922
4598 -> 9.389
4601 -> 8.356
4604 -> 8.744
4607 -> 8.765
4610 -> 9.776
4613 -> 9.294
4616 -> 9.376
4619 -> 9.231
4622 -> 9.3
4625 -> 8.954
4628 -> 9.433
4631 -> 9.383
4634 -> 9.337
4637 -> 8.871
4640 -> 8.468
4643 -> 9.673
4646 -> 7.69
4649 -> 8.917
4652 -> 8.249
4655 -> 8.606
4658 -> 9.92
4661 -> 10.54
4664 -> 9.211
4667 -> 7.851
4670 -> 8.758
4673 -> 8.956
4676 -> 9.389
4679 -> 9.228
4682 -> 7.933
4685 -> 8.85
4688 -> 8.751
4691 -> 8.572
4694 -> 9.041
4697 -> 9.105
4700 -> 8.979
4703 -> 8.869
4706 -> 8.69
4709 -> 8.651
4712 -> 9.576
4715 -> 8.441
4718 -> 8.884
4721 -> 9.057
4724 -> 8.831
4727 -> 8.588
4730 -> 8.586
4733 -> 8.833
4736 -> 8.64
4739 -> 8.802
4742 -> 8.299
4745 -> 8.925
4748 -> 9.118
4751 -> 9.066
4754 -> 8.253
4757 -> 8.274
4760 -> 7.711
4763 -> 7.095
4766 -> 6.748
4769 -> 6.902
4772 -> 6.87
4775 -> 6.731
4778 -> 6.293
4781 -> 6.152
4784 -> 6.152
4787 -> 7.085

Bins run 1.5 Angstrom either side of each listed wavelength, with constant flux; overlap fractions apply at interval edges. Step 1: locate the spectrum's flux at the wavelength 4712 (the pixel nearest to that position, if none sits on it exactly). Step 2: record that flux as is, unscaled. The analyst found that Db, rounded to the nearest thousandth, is 9.576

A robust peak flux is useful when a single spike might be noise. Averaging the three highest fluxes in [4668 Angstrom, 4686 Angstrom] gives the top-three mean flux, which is 9.19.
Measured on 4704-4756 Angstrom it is 9.25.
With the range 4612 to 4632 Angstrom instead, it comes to 9.40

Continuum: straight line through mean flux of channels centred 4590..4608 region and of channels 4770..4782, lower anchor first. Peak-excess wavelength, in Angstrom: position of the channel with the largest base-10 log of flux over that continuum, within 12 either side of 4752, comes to 4748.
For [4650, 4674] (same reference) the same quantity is 4661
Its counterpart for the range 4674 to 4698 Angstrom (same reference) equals 4697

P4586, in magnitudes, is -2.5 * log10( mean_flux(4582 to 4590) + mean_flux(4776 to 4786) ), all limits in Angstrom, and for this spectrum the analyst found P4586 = -2.93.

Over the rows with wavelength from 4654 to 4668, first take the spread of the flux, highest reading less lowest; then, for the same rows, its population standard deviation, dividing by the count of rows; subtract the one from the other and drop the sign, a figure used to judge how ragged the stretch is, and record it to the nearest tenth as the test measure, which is 1.7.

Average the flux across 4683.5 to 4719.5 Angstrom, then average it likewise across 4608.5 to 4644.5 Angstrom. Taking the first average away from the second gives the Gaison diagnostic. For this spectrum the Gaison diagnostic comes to 0.39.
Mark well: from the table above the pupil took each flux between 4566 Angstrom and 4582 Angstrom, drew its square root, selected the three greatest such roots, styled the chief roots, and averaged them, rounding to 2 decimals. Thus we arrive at 3.06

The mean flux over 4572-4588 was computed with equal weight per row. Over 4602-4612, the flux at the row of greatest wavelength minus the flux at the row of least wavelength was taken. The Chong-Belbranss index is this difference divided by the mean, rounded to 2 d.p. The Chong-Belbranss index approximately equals 0.12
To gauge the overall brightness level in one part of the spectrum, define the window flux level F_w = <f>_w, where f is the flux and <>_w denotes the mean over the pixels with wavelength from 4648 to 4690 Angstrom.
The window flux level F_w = 8.94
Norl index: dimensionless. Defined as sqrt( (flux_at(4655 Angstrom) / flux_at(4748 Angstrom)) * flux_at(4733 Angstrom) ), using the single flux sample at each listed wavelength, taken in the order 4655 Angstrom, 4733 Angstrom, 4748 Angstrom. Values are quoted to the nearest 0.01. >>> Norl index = 2.89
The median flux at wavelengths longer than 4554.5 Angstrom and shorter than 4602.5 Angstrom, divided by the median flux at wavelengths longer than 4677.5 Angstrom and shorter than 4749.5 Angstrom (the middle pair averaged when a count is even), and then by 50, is 0.0203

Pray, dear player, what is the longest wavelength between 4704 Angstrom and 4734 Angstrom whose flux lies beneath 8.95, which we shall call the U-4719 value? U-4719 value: 4733 Angstrom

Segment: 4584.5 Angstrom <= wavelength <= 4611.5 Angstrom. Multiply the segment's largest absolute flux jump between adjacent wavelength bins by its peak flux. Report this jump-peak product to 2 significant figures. 22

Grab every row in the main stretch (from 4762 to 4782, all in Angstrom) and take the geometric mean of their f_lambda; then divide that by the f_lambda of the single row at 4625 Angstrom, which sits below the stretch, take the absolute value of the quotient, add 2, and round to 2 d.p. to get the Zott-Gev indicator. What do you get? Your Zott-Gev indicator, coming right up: 2.75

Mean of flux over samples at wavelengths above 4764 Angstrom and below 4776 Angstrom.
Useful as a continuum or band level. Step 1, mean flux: 6.8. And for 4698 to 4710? 8.8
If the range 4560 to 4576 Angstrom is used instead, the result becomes 9.0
